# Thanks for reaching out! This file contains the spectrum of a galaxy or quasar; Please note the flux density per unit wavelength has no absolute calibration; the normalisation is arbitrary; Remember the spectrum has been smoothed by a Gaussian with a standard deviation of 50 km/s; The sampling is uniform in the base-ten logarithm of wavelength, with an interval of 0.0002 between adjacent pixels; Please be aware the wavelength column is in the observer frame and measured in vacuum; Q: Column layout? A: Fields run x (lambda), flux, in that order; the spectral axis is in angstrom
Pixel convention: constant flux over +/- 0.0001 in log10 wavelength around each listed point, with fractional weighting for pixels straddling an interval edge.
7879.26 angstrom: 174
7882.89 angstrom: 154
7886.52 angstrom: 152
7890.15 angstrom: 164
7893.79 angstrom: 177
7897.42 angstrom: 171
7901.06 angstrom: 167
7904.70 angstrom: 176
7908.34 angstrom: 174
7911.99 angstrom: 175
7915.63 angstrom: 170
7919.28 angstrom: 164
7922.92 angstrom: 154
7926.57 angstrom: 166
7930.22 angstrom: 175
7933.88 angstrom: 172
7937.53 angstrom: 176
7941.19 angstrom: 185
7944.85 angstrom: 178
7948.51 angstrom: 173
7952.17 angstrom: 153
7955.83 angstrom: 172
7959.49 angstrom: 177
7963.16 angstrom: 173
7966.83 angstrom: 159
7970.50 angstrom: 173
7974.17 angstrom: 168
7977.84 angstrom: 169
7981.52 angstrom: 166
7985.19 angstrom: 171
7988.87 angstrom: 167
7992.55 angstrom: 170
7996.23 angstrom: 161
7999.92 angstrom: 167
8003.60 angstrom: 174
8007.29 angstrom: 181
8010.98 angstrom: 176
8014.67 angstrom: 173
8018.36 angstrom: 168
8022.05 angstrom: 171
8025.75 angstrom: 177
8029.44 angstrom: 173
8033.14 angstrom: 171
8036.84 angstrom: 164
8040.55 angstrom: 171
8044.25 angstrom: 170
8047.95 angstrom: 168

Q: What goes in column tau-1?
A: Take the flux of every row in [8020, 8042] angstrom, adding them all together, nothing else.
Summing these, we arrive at 1027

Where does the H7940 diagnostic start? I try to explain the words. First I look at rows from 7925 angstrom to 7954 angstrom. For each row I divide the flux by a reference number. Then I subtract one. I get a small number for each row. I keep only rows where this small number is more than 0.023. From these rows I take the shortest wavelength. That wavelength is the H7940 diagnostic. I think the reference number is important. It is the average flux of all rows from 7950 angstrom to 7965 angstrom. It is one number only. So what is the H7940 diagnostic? 7930.22 angstrom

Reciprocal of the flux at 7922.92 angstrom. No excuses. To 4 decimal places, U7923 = 0.0065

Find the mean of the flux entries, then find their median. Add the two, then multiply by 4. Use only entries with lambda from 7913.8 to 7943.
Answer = 1365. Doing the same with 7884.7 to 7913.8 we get 1368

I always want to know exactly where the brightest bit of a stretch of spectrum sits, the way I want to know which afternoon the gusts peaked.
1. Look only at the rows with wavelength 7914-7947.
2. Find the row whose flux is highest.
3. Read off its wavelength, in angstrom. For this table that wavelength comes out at 7941.19 angstrom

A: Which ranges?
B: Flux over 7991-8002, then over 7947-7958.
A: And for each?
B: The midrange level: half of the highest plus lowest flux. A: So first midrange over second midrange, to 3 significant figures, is 1.02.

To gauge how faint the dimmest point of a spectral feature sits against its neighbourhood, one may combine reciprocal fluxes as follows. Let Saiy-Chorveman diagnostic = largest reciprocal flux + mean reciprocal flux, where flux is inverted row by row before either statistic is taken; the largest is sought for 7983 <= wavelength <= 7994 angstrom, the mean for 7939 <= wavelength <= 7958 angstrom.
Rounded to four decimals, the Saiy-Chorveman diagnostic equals 0.0118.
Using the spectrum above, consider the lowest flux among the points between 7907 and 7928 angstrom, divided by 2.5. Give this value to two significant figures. 62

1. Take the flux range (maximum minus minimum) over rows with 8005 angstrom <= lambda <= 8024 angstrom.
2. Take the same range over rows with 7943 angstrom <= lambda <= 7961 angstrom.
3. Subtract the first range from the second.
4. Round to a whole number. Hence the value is 12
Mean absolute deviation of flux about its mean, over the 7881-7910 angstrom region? 7.7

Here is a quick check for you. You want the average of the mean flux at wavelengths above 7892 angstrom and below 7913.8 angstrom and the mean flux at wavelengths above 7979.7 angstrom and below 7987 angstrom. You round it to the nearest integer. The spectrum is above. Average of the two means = 171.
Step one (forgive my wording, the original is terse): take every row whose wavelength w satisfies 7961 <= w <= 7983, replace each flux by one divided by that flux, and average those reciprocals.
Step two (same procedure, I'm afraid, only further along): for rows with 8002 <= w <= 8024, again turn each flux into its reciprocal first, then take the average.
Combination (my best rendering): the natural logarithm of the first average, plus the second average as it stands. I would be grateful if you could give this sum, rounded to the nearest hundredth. -5.12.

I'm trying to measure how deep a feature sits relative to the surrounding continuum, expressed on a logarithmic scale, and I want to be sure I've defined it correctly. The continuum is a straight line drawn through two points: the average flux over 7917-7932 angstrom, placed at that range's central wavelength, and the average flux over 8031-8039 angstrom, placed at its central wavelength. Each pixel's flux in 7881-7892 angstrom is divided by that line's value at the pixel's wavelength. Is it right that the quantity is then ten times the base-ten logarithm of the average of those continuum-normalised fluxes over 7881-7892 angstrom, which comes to -0.19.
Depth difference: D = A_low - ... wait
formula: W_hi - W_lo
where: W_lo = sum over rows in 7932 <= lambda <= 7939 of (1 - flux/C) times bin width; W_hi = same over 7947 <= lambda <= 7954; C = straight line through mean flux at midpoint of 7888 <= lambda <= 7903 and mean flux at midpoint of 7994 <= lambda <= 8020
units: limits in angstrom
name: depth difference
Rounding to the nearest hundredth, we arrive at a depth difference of 0.48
